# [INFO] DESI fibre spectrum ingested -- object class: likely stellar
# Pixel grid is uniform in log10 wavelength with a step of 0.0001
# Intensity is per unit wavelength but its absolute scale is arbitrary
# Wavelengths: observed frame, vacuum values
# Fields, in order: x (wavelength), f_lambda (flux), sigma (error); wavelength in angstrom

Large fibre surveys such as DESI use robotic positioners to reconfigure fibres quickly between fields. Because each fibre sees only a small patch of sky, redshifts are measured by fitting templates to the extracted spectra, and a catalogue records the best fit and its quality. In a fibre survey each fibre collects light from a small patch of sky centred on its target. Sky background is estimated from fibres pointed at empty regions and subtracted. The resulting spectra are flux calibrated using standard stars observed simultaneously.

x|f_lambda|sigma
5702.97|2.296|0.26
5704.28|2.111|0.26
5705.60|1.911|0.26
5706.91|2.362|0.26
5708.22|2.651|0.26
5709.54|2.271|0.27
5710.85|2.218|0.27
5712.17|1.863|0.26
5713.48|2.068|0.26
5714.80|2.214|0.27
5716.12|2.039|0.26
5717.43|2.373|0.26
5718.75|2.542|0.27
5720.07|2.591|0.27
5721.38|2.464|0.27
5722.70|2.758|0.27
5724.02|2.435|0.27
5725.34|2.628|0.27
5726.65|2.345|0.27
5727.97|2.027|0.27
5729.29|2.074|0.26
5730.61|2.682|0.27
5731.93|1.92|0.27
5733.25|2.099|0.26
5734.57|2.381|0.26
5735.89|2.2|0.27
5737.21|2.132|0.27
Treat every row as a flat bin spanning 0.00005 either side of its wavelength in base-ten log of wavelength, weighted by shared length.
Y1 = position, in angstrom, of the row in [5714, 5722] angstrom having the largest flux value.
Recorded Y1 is 5720.07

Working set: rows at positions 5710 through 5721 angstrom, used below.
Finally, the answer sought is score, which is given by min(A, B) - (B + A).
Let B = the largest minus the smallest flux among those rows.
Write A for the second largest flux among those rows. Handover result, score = -2.54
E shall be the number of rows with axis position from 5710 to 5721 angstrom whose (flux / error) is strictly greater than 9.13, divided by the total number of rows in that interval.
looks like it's 0.25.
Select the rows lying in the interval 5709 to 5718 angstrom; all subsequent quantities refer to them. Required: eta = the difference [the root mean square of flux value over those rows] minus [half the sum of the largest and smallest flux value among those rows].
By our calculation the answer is 0.04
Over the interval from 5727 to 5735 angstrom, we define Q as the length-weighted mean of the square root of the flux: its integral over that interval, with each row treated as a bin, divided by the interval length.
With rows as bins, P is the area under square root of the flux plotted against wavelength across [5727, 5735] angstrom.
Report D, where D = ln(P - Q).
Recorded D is 2.34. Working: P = 11.8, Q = 1.48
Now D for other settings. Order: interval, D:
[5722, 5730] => 2.38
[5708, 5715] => 2.18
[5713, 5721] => 2.36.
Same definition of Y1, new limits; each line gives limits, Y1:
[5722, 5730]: 5722.70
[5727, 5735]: 5730.61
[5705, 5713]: 5708.22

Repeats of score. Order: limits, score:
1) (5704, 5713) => -2.36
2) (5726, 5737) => -2.38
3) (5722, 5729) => -2.63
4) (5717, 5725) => -2.59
